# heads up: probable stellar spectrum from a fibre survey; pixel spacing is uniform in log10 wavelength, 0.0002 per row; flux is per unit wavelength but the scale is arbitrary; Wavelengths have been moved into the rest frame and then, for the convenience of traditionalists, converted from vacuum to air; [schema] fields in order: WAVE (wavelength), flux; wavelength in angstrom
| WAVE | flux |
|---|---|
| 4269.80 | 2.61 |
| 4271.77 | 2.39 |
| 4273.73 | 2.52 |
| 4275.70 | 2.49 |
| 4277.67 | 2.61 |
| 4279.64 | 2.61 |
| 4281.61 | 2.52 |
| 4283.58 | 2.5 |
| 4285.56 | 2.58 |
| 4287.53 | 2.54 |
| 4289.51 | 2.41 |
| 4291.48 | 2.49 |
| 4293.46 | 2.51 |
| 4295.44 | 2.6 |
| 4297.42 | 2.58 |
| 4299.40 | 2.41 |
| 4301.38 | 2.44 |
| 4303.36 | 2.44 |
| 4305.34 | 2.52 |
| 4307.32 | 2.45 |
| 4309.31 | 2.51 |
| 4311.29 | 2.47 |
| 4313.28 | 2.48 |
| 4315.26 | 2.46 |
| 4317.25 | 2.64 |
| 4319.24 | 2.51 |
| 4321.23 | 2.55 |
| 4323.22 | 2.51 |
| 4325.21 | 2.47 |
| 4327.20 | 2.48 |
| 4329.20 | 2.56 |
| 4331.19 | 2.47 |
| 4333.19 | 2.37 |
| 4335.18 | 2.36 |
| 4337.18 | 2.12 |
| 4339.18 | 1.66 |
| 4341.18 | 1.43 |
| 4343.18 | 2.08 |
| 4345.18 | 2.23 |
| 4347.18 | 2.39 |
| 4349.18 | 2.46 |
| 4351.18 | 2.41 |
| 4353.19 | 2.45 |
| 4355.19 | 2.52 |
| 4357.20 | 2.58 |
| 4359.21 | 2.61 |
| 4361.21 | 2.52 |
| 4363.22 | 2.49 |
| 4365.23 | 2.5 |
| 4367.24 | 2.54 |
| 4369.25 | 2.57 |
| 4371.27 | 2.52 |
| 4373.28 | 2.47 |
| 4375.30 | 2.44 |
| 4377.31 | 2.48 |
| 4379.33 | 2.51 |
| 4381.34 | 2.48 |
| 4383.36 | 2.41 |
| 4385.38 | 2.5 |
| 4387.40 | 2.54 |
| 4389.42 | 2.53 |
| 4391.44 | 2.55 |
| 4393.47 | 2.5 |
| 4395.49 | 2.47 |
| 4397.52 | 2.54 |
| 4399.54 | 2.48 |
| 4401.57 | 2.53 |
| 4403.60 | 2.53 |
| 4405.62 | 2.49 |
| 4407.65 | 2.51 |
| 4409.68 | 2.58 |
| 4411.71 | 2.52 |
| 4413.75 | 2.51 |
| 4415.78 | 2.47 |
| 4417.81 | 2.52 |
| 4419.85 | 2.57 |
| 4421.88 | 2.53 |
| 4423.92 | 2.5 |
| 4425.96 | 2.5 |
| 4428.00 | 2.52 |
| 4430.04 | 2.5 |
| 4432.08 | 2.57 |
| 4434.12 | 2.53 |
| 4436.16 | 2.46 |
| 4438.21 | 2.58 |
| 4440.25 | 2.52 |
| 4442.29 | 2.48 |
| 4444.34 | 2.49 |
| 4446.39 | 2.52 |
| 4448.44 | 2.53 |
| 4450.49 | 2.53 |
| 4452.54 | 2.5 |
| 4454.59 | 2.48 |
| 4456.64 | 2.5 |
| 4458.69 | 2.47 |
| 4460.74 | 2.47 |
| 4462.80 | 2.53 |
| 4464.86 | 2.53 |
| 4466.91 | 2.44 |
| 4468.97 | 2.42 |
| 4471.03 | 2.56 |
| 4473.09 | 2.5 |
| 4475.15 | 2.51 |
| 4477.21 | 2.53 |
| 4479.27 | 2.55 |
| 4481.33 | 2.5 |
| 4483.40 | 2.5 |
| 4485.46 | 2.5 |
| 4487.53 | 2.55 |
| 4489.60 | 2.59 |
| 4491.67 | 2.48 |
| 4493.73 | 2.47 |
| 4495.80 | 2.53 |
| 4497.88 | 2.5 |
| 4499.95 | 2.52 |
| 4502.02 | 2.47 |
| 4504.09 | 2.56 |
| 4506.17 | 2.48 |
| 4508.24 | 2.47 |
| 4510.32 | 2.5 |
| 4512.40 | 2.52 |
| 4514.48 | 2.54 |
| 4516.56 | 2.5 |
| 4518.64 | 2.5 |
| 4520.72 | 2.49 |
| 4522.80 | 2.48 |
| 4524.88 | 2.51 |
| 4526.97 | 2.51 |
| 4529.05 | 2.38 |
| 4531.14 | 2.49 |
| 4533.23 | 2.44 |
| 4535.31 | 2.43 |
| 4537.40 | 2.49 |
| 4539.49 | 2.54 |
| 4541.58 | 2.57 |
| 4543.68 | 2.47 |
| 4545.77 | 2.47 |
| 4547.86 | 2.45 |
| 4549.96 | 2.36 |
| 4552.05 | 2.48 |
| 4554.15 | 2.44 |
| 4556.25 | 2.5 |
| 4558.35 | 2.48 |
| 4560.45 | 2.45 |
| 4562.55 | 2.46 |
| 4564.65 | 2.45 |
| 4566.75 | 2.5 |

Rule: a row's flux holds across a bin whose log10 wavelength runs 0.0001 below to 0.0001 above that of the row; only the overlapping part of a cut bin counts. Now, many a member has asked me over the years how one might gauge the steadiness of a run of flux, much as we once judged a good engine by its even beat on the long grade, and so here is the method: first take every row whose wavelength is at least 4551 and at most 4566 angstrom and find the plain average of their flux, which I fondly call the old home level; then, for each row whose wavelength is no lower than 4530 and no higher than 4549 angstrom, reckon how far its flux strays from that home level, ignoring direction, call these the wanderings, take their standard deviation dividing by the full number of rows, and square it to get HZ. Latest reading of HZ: 0.0010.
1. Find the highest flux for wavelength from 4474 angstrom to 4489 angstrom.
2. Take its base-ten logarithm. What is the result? 0.4065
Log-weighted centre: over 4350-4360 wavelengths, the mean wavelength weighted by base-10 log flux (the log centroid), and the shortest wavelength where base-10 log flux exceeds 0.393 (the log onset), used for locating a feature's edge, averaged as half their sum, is 4355.2 angstrom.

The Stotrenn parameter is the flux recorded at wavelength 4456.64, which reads 2.5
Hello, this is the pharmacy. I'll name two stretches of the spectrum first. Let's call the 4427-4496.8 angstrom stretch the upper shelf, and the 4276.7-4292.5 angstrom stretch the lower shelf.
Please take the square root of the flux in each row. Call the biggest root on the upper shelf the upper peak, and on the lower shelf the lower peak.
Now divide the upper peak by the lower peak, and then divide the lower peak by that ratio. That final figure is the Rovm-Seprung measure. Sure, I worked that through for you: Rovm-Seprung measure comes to 1.62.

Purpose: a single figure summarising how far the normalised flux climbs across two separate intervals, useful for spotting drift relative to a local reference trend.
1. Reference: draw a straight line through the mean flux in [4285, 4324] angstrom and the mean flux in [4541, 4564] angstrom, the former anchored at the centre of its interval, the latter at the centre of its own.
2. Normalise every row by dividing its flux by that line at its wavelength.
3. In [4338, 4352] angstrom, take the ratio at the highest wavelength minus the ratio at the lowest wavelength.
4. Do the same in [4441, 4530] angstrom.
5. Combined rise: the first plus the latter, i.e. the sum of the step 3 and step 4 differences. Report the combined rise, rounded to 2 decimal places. 0.27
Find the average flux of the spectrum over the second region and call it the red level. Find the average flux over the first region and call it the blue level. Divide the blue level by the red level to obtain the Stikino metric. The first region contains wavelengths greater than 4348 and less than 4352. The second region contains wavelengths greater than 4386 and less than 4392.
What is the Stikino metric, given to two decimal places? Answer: 0.96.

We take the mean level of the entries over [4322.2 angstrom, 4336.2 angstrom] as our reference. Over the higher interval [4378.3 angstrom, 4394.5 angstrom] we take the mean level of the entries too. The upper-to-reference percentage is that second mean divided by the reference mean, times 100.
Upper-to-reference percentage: 102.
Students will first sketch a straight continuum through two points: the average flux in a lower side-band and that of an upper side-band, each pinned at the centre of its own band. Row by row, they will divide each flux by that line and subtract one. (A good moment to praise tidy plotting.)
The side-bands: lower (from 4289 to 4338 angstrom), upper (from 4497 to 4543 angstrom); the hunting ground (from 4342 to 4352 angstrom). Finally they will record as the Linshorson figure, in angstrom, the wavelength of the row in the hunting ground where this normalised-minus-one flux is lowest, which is 4343.18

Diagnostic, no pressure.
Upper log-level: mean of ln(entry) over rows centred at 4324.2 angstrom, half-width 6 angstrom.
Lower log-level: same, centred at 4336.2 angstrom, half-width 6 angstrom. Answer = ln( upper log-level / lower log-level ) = 0.27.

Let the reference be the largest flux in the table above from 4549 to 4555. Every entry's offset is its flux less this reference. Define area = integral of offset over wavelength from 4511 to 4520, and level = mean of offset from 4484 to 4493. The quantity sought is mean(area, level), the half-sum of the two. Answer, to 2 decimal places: 0.17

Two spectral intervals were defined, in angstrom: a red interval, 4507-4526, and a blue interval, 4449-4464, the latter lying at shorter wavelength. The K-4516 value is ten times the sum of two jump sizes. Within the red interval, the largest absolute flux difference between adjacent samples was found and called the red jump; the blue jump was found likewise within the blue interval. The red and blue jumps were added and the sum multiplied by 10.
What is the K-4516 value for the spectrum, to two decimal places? 1.00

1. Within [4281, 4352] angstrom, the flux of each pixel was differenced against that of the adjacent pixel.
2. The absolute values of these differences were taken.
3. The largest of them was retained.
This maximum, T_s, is 0.650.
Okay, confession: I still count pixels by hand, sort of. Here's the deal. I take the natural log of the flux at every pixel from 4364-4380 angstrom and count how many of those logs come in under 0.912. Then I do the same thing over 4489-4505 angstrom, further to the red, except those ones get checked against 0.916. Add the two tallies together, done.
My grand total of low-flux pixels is 6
